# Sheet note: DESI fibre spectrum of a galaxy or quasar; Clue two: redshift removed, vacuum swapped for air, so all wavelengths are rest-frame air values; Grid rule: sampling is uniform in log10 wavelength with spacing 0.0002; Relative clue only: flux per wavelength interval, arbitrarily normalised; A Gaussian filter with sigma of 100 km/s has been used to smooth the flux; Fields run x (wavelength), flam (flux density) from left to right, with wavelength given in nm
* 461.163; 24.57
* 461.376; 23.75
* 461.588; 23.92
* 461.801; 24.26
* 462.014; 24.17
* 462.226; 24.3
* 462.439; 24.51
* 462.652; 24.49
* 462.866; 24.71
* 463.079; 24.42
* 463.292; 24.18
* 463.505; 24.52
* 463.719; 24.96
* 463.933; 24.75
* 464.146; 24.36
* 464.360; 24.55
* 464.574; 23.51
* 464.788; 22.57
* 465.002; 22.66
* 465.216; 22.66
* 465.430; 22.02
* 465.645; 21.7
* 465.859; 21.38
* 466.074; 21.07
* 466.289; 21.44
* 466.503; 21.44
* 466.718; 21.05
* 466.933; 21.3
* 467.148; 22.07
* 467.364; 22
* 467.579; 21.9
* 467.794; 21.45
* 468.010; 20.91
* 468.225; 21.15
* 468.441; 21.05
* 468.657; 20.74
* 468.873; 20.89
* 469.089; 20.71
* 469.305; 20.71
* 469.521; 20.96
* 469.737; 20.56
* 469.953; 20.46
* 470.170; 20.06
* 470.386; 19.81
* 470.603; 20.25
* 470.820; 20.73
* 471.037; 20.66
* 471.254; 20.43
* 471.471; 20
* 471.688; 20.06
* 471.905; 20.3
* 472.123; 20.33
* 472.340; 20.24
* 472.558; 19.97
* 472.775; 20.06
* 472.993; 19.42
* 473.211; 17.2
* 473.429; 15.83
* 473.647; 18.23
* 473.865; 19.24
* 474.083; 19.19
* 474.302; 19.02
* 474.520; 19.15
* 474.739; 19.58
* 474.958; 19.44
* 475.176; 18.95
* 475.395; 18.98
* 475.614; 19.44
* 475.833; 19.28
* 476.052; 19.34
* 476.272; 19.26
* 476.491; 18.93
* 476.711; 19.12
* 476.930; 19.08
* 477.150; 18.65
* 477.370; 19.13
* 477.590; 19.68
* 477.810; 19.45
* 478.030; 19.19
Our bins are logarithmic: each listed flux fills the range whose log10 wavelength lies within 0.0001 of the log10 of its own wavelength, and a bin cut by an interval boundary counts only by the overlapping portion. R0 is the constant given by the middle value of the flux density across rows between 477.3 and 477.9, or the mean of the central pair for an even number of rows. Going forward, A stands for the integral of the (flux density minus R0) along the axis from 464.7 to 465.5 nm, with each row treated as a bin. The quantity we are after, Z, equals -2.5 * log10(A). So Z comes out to -0.97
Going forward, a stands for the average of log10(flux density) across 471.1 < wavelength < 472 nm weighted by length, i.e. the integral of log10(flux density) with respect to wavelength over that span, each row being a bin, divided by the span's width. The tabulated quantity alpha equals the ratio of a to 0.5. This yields 2.61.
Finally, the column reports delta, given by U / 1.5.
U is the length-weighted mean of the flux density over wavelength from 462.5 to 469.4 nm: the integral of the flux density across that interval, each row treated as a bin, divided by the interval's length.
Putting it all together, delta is 15.0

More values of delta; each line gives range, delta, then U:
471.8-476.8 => 12.8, 19.1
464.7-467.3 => 14.5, 21.8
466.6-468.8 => 14.2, 21.3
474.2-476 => 12.8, 19.2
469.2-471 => 13.6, 20.5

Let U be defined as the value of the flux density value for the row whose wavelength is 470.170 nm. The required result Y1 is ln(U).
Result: 3.00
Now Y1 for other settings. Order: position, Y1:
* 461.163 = 3.20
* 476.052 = 2.96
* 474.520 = 2.95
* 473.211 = 2.84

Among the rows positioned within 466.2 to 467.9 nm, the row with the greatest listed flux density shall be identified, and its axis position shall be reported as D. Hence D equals 467.148 nm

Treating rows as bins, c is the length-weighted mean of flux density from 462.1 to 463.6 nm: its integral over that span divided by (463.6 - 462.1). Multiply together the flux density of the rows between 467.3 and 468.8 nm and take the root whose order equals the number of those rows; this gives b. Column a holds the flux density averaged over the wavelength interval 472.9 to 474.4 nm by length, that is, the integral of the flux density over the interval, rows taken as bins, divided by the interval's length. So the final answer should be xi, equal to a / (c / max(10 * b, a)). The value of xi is 159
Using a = 18.3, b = 21.3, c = 24.5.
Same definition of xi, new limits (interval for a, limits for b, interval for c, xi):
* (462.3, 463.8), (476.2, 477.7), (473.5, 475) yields 246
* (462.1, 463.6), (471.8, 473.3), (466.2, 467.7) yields 222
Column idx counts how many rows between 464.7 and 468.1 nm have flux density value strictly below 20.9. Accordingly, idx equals 0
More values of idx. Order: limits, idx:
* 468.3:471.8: 14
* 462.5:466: 0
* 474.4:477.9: 16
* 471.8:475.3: 16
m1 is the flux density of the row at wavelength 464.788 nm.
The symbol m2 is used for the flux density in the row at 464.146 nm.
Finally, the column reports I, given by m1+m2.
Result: 47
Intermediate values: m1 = 22.57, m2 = 24.36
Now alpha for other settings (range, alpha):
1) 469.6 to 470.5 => 2.61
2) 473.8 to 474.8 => 2.57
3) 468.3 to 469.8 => 2.64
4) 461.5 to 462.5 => 2.77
